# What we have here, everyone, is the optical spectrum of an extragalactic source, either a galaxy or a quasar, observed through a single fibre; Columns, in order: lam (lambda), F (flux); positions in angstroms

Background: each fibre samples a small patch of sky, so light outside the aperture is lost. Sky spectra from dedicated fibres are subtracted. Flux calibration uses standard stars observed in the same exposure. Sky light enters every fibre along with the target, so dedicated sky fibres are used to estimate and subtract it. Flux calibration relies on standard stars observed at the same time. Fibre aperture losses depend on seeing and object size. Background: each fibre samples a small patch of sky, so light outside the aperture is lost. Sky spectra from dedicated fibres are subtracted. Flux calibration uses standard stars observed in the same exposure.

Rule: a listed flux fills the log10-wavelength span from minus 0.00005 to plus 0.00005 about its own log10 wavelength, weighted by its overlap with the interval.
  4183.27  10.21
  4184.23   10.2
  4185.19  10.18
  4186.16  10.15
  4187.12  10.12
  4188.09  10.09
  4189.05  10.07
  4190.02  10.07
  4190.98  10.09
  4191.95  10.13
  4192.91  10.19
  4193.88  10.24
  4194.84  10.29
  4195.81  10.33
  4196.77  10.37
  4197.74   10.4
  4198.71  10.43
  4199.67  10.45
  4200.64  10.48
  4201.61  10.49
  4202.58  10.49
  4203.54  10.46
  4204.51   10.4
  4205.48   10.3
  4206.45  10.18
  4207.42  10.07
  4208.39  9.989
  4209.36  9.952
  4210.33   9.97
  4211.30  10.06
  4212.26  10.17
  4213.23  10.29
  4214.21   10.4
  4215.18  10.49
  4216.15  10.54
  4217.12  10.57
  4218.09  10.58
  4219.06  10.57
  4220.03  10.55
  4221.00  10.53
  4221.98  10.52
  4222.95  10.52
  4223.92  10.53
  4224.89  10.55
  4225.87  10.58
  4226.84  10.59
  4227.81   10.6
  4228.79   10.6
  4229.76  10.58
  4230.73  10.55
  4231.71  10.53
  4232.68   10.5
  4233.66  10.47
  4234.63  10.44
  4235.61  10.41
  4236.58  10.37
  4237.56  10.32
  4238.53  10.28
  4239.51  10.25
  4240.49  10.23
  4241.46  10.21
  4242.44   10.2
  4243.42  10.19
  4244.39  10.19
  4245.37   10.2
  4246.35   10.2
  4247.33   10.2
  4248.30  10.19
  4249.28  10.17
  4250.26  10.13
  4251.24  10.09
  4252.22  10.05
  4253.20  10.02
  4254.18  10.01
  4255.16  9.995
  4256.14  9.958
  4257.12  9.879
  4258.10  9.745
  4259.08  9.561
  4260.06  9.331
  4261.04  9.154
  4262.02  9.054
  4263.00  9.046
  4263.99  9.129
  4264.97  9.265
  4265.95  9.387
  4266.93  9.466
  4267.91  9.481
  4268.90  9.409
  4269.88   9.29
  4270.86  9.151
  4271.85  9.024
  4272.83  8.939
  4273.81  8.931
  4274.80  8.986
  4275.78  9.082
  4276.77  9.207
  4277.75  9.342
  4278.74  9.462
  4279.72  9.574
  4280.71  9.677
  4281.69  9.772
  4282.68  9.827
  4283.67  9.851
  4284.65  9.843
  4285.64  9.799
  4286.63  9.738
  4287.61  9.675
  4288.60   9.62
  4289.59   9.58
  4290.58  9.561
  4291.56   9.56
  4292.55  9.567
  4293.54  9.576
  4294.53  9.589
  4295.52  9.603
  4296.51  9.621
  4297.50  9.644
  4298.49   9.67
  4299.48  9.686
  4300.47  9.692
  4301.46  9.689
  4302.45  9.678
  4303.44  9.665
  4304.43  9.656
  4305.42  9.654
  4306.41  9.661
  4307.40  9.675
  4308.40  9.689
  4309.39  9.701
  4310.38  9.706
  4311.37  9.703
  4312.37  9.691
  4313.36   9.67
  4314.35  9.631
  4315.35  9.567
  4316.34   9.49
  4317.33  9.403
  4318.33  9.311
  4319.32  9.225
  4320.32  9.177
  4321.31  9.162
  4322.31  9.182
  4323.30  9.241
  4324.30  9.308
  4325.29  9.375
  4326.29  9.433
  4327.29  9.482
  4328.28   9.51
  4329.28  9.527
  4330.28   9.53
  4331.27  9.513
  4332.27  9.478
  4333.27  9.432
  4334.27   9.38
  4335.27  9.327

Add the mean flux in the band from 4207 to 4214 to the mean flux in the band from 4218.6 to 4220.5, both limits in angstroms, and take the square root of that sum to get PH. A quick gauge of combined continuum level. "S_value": 4.54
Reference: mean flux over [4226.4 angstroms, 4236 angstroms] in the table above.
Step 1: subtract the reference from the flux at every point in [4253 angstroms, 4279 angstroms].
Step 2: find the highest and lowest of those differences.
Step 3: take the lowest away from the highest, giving 1.1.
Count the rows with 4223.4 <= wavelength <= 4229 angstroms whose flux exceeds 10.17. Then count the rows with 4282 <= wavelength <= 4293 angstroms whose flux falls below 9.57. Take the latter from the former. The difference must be 3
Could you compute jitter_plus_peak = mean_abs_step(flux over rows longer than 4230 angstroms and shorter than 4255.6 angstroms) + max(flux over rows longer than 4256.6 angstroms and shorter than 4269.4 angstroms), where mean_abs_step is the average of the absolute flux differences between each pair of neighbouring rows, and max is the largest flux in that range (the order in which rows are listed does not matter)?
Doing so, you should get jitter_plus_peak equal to 9.9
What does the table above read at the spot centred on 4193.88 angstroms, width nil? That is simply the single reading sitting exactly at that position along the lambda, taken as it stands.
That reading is 10.24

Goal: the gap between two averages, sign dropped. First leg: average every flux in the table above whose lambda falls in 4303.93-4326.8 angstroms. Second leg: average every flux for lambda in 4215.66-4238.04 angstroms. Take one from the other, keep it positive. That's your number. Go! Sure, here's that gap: 1.0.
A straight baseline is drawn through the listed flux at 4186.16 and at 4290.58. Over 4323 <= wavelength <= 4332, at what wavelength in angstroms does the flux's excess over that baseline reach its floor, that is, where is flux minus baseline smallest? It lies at 4323.30 angstroms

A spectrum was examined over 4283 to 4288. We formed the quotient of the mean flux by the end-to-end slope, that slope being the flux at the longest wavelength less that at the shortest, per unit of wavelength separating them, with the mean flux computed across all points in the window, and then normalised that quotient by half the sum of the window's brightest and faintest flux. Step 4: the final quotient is -22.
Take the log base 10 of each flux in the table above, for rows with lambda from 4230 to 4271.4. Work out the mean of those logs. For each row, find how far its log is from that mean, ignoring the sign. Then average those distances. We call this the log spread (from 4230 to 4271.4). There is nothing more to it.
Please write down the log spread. 0.018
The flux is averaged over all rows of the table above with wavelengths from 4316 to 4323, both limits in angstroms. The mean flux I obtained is 9.3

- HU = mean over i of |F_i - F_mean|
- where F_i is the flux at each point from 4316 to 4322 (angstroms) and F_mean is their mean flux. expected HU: 0.107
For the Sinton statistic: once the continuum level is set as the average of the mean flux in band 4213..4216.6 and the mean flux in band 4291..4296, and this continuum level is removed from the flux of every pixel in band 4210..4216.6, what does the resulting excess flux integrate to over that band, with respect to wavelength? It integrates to 2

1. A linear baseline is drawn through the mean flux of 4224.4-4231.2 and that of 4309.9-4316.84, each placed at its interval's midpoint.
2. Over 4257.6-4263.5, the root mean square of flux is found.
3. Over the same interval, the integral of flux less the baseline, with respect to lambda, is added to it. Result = 4.0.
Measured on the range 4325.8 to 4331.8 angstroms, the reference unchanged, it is 9.7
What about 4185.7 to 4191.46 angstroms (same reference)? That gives 4.8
